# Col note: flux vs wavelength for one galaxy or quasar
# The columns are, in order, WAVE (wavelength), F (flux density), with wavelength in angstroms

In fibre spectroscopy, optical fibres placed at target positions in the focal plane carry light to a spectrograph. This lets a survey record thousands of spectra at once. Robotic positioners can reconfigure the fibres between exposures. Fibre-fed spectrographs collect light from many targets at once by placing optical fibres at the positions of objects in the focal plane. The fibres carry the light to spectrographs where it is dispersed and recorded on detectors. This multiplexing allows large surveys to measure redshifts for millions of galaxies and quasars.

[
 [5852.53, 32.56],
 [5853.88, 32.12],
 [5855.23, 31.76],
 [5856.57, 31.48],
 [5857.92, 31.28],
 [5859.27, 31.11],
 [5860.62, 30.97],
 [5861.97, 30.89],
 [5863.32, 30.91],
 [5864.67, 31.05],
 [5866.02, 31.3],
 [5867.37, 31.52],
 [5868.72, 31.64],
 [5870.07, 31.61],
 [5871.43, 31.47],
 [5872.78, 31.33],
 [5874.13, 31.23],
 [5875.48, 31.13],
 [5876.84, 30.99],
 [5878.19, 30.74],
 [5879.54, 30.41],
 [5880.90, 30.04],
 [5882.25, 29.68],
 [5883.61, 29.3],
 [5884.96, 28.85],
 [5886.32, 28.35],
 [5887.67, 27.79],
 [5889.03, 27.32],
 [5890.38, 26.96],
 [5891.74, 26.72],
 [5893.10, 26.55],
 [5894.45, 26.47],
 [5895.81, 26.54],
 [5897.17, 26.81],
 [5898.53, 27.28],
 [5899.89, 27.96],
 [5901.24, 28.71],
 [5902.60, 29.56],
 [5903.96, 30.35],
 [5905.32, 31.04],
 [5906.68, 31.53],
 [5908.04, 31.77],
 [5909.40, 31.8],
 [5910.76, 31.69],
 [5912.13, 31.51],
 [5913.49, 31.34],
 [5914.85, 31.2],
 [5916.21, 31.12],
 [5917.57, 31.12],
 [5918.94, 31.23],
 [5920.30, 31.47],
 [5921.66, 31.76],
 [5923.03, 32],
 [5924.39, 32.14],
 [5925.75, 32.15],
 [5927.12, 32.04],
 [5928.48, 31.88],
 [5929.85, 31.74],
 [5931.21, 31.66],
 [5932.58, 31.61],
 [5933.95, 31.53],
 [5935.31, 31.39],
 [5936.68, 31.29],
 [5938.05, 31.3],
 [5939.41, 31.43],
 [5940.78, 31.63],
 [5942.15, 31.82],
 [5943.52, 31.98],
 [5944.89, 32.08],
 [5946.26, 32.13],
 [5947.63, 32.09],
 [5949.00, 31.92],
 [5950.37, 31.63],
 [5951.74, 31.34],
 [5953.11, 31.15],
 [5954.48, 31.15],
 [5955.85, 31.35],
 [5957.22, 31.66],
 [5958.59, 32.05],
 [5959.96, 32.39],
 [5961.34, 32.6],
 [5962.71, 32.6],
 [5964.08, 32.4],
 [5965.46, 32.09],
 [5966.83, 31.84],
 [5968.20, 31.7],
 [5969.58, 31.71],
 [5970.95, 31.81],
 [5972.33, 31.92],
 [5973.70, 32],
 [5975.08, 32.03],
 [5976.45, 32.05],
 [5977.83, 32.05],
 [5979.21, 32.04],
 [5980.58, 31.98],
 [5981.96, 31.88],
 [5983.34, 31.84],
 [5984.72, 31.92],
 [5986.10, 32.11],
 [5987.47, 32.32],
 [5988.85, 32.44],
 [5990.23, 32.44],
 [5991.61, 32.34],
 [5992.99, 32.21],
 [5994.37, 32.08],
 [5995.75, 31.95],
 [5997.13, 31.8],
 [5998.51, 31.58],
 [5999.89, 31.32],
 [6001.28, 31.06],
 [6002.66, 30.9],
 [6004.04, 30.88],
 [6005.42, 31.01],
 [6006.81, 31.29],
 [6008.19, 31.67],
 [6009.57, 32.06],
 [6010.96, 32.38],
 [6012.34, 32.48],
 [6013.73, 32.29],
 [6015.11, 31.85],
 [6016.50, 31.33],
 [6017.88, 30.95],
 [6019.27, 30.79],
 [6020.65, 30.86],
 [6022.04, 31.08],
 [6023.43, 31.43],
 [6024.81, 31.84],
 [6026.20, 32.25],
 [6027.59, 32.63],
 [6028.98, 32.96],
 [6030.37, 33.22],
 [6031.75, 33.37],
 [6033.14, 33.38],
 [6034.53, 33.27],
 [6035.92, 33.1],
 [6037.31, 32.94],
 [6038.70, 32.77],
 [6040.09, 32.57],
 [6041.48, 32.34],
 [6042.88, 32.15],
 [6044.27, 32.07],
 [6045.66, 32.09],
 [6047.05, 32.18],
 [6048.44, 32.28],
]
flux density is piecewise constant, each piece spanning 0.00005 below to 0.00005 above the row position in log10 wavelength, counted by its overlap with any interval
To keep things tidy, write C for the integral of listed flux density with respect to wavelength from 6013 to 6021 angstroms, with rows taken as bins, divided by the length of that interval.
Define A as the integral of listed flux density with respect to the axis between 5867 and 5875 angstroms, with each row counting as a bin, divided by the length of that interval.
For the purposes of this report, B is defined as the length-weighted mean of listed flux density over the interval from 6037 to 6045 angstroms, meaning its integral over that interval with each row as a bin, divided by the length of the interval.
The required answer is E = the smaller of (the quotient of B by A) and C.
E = 1.03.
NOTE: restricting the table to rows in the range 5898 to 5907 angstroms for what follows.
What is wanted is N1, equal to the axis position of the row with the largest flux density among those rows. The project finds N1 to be 5906.68 angstroms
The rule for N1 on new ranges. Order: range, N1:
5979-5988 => 5987.47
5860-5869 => 5868.72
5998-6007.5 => 5998.51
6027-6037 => 6033.14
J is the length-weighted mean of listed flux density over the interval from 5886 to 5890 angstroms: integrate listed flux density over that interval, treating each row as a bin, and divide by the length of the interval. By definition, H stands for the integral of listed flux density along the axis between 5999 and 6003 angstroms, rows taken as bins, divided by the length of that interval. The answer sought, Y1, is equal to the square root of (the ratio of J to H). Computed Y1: 0.94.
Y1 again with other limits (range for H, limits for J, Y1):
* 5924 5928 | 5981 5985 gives 1.00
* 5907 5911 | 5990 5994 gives 1.01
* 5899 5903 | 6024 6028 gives 1.06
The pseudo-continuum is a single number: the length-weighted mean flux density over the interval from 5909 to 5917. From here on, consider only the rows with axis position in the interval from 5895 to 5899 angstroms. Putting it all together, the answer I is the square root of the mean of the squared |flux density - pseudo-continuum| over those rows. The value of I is 4.6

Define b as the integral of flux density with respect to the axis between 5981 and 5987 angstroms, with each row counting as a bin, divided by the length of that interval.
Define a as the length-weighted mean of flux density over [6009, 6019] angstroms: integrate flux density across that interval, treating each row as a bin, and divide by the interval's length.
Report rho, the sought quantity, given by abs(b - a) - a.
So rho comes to -31.7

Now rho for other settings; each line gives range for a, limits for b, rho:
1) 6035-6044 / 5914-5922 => -31.3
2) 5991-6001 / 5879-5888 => -29.2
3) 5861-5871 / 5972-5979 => -30.5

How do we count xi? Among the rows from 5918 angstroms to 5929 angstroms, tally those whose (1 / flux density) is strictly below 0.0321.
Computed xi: 8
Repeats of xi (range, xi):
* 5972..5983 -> 8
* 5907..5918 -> 6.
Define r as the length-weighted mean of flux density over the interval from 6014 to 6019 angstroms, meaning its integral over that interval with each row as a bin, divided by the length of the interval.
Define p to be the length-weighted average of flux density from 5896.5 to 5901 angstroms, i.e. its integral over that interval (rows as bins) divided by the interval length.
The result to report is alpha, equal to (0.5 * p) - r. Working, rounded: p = 27.5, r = 31.4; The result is -17.7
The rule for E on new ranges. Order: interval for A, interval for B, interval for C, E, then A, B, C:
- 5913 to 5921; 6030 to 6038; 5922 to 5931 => 1.06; 31.27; 33.2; 32.0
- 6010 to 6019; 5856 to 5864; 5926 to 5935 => 0.98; 31.81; 31.1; 31.7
